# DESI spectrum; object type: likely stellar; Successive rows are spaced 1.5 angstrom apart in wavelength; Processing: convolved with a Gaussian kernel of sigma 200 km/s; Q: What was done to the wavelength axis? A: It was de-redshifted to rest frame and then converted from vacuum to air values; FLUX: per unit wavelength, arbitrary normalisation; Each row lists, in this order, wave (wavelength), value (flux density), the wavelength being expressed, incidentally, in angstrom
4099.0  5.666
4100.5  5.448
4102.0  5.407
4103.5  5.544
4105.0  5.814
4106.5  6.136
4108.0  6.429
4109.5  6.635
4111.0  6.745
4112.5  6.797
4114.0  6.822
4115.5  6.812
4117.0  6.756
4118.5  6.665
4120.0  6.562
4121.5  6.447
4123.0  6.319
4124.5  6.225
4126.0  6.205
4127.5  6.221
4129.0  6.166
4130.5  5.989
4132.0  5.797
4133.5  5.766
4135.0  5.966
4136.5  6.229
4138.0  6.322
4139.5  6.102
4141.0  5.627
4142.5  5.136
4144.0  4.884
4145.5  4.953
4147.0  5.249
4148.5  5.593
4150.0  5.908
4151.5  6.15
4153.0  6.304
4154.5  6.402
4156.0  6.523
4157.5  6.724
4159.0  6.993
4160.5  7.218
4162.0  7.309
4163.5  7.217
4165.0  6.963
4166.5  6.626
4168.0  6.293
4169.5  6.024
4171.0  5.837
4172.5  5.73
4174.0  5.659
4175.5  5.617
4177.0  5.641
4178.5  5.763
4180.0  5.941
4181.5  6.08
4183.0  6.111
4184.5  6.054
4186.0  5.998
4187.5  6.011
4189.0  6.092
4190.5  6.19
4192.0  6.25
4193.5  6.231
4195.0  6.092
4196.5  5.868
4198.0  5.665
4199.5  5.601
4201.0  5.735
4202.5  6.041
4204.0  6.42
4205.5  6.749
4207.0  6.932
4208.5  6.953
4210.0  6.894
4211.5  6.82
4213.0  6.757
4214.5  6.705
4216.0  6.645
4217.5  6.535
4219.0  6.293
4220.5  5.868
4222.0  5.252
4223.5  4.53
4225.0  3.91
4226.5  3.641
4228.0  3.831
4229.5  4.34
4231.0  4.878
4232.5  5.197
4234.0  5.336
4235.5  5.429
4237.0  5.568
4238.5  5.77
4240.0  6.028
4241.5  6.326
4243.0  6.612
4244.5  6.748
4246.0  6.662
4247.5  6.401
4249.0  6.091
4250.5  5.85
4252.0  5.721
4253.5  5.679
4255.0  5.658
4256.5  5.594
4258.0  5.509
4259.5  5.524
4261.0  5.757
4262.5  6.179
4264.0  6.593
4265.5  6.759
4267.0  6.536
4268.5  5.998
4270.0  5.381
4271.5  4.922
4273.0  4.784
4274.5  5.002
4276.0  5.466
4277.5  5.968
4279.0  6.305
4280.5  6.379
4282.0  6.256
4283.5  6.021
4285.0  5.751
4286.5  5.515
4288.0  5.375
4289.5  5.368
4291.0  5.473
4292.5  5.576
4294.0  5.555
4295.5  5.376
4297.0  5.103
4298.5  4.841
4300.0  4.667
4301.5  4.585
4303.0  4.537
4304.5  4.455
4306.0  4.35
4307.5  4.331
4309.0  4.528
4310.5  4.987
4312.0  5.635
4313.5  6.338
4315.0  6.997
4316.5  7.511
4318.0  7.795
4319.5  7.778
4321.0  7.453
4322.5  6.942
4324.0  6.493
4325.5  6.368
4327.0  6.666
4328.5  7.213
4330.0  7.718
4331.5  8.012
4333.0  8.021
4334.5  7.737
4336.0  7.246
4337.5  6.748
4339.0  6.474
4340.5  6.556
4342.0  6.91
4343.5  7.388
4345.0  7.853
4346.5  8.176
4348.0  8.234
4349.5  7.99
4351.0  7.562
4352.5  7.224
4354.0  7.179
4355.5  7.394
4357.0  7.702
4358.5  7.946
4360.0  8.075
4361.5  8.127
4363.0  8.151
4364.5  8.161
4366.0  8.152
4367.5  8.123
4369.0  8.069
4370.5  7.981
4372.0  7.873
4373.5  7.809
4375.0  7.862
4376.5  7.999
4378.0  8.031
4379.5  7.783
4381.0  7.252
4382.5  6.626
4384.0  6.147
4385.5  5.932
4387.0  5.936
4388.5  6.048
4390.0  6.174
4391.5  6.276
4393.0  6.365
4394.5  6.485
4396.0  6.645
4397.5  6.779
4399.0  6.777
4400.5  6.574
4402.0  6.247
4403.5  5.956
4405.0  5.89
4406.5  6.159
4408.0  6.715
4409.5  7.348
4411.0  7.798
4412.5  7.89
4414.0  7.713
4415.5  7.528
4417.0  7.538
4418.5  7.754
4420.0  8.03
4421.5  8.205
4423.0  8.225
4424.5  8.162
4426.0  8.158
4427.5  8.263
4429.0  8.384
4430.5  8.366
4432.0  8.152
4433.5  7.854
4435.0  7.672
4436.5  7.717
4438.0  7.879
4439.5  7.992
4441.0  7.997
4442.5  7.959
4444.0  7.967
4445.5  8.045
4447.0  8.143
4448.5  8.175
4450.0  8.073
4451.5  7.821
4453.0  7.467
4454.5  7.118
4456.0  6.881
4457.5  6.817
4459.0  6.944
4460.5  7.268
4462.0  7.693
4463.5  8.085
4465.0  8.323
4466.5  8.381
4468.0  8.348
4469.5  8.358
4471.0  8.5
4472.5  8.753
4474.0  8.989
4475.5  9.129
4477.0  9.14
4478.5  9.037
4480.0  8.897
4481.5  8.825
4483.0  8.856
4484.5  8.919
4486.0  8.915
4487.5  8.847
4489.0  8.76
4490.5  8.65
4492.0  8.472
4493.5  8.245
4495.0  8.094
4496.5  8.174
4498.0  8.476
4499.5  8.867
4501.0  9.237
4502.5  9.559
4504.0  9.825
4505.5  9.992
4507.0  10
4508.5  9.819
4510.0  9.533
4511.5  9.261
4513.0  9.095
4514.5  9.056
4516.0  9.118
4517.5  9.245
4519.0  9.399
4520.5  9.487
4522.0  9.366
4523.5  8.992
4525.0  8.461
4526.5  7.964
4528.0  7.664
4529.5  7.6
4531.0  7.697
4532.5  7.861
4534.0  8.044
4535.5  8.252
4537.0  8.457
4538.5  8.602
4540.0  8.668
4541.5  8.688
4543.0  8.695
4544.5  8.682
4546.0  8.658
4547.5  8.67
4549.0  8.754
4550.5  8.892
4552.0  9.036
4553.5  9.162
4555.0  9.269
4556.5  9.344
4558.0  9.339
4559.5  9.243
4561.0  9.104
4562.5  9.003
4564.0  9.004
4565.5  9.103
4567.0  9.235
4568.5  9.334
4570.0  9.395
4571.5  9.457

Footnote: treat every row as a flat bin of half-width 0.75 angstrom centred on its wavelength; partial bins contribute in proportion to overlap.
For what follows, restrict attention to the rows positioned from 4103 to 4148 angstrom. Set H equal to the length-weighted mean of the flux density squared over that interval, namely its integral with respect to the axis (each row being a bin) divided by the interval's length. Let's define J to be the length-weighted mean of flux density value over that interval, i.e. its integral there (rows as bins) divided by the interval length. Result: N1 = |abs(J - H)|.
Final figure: 32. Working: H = 38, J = 6.1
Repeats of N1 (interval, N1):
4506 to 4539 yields 69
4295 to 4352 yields 38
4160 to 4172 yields 38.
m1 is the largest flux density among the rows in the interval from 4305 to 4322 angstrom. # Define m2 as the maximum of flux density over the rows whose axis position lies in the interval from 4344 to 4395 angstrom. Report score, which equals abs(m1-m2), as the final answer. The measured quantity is 0.4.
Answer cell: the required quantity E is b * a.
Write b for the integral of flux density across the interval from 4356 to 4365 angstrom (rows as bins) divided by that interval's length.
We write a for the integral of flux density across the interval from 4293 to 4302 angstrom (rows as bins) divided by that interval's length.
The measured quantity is 40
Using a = 5.0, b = 8.0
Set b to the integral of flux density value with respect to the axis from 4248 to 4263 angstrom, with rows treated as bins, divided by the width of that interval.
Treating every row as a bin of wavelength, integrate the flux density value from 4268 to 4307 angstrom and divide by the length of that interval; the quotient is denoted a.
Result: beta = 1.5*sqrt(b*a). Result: 8.3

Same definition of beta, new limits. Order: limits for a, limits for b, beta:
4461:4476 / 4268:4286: 10.4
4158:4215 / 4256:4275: 9.0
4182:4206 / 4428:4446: 10.4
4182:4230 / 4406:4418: 9.9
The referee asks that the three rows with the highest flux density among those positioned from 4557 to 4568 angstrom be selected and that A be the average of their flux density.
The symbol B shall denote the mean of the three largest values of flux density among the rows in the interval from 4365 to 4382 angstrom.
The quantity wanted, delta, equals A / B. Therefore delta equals 1.14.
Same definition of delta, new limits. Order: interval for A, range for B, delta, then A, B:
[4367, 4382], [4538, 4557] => 0.87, 8.1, 9.3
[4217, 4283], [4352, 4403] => 0.82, 6.7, 8.2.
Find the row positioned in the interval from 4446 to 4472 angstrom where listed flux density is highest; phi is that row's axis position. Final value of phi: 4471.0 angstrom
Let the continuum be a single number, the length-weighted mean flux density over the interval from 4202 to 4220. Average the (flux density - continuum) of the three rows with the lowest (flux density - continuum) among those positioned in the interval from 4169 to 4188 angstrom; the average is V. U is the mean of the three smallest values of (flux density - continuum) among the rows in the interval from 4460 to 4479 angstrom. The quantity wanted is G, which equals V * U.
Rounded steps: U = 1.0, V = -1.0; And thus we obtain -1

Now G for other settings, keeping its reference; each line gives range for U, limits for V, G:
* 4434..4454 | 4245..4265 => -1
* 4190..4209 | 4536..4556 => -2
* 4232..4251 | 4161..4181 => 1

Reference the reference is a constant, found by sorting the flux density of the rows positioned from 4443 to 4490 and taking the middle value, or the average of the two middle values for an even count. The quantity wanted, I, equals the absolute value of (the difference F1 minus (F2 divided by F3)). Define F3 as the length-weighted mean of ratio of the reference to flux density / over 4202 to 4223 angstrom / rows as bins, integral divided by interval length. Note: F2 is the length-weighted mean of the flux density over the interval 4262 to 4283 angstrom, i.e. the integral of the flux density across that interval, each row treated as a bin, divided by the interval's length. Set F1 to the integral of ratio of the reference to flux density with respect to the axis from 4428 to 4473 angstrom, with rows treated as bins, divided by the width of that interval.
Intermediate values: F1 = 1.06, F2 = 5.9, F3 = 1.3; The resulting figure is 3.5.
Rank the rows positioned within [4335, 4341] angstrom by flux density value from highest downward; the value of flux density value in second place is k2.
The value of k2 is 6.748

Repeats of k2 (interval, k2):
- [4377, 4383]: 7.783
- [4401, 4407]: 6.159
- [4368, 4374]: 7.981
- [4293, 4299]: 5.376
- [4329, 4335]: 8.012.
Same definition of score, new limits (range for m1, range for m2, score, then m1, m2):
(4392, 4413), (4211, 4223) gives 1.1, 7.89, 6.82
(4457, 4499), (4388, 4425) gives 0.9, 9.14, 8.225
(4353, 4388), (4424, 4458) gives 0.2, 8.161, 8.384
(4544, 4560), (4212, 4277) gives 2.6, 9.344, 6.759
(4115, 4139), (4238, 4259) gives 0.1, 6.812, 6.748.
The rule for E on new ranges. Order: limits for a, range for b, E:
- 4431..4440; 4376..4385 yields 57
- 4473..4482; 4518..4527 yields 81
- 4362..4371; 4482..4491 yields 72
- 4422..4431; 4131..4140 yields 50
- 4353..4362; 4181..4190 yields 47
